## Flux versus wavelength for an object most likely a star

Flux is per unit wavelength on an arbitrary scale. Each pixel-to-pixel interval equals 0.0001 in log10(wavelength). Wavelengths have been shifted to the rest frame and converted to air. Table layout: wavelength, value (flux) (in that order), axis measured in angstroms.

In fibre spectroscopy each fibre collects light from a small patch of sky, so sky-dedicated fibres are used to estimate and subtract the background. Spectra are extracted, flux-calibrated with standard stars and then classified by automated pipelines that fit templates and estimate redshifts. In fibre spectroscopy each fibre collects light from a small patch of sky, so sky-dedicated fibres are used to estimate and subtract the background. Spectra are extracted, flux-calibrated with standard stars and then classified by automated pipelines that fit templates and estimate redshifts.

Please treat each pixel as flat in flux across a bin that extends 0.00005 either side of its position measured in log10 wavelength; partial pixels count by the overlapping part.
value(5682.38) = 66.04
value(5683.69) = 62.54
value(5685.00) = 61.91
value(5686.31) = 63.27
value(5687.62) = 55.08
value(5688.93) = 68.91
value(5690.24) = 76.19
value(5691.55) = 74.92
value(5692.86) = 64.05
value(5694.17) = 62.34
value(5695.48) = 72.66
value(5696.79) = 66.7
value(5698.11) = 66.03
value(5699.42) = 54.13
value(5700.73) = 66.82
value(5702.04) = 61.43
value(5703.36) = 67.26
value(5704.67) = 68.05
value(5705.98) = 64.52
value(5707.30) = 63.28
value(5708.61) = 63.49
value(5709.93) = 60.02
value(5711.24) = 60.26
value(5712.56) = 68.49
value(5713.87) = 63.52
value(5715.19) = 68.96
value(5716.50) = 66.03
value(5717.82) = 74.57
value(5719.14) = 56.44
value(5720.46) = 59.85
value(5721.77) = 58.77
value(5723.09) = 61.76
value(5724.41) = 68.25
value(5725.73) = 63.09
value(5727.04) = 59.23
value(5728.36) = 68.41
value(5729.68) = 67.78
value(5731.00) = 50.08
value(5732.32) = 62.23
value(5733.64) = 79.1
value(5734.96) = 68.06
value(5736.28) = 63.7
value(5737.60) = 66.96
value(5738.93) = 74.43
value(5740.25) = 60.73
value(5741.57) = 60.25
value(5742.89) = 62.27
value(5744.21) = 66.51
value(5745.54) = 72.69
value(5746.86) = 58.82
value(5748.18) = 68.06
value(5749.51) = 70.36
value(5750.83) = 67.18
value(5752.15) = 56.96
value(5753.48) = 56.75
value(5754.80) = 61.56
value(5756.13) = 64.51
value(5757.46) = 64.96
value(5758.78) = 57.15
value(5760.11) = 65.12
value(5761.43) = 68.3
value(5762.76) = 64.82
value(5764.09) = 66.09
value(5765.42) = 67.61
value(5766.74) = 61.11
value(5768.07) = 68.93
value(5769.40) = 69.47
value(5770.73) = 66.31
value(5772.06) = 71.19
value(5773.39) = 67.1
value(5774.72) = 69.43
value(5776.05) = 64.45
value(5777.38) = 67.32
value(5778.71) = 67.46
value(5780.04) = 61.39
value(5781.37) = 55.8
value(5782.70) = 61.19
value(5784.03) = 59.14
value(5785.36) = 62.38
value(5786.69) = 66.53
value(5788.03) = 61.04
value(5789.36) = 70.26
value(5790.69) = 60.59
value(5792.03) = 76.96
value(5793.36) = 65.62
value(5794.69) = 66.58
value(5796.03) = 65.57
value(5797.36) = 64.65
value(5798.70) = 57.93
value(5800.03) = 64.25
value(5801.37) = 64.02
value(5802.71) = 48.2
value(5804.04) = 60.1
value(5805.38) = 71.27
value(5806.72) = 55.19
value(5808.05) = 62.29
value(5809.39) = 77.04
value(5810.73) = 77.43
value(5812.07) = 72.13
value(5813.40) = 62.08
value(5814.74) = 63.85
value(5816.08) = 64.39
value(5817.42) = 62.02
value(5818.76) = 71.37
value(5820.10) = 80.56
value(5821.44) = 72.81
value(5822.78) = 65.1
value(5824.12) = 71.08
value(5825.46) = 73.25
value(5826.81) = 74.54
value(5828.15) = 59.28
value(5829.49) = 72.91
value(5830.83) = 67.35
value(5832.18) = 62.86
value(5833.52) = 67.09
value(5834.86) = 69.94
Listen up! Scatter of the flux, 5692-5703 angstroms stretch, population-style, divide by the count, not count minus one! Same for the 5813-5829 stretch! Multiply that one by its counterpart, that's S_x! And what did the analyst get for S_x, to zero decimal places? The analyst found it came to 31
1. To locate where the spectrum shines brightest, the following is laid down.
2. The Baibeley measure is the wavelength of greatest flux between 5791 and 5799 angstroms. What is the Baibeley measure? 5792.03 angstroms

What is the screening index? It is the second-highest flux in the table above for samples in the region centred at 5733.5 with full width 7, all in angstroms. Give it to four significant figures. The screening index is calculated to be 68.06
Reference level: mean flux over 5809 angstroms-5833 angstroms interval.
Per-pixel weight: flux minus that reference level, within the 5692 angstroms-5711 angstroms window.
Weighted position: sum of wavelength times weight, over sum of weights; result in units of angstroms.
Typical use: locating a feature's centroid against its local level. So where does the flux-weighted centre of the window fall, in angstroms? 5702.3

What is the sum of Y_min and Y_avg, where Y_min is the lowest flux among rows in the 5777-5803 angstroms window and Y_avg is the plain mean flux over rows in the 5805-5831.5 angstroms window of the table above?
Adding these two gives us 117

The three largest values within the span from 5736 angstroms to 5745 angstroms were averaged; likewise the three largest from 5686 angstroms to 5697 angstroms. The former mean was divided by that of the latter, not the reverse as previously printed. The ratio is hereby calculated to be 0.93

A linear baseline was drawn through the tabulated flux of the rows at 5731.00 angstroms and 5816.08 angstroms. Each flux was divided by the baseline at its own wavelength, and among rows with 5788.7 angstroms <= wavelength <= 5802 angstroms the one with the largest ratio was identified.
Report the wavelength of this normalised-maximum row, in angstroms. 5792.03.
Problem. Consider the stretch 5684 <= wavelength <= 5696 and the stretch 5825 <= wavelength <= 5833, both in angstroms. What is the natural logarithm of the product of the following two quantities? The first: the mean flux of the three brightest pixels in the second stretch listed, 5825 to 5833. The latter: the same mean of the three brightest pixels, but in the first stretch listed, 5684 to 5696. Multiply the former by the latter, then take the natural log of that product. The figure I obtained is 8.61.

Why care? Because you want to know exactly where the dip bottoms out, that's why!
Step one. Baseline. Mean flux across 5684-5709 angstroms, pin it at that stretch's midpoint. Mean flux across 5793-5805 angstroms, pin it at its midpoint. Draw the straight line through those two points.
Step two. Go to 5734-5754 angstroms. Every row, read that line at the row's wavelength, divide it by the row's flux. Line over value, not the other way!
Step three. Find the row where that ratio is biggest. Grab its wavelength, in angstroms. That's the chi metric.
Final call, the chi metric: 5753.48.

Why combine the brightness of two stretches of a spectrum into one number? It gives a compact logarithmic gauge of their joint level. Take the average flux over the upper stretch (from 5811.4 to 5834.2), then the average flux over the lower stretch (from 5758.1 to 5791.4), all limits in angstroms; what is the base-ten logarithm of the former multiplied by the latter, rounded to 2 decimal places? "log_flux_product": 3.65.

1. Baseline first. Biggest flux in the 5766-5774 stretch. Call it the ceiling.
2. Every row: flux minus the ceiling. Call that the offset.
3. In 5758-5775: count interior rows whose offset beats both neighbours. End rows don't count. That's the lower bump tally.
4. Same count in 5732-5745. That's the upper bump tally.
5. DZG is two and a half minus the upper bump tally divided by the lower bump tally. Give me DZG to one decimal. 2.0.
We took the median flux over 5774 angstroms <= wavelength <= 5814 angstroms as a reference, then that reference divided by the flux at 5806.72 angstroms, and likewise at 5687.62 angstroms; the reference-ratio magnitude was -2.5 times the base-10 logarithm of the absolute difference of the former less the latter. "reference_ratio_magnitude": 6.6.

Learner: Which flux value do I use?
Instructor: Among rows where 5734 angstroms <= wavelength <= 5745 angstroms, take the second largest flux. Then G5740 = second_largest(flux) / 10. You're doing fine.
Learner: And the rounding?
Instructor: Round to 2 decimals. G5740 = 6.81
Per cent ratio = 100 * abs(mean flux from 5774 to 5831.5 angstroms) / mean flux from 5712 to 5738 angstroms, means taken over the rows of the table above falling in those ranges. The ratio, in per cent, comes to 101.9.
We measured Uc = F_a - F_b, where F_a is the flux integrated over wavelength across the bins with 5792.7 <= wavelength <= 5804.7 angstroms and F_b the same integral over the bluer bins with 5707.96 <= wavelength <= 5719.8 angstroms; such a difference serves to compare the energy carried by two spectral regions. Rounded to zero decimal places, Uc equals -22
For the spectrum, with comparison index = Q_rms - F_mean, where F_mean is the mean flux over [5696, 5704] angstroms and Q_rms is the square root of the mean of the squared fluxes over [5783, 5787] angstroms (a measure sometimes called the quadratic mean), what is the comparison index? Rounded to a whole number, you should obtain -1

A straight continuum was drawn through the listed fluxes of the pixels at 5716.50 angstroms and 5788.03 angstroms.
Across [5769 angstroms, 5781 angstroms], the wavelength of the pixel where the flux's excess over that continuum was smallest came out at 5780.04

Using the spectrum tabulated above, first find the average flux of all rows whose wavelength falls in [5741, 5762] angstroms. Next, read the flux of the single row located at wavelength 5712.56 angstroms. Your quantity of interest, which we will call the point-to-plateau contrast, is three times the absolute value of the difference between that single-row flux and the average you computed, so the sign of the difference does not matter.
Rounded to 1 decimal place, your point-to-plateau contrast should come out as 13.9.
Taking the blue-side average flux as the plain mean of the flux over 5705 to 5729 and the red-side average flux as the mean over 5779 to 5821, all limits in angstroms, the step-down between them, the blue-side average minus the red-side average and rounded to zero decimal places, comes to -1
